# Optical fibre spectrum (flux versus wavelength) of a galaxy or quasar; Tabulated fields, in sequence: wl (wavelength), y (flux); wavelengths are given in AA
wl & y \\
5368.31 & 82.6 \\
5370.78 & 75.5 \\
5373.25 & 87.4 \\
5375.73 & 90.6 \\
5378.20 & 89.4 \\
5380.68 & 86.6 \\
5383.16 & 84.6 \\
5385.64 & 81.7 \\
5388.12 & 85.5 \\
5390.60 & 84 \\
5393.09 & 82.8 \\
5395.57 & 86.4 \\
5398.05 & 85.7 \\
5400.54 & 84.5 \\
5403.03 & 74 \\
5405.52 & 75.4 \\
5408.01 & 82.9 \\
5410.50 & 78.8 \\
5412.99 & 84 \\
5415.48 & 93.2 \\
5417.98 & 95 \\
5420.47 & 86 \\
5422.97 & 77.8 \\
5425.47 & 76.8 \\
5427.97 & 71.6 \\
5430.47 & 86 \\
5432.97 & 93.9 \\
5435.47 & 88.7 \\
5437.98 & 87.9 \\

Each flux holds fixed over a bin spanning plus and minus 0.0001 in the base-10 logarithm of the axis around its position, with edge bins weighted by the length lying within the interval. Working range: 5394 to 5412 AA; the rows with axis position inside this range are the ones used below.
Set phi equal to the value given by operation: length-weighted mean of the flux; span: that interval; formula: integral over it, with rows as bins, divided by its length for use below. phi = 81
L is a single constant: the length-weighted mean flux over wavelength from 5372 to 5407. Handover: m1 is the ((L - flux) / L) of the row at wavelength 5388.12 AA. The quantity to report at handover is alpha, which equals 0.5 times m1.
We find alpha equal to -0.008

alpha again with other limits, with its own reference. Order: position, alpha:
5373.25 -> -0.019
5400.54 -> -0.002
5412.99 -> 0.001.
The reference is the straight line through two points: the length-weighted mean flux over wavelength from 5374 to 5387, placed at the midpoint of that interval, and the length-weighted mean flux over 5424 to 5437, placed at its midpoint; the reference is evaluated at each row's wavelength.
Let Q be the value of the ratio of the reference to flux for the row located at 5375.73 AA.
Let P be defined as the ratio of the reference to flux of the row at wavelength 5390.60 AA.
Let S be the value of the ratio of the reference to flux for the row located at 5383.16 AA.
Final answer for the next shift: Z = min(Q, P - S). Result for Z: 0.00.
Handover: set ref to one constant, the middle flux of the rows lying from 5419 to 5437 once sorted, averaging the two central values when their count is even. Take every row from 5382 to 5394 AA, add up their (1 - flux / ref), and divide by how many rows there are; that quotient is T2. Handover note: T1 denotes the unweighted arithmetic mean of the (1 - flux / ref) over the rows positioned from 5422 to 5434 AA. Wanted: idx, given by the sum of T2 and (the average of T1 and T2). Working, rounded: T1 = 0.056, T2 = 0.027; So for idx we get 0.068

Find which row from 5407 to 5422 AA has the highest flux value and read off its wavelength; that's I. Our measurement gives 5417.98 AA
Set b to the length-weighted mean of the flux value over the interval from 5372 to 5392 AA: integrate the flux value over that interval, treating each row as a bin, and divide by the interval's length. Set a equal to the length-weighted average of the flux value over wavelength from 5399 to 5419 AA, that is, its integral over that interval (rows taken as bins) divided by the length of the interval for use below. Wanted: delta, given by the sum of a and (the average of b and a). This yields 168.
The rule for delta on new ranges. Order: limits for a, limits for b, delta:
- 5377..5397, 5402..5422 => 170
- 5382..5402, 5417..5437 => 169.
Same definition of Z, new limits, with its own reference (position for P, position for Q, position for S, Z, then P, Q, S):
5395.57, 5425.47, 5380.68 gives -0.01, 0.99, 1.09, 1.00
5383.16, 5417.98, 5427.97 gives -0.15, 1.02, 0.89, 1.17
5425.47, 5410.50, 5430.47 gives 0.12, 1.09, 1.07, 0.97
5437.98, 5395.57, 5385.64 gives -0.11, 0.94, 0.99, 1.06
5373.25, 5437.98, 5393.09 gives -0.04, 1.00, 0.94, 1.04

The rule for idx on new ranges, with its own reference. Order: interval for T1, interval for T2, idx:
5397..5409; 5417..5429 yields 0.112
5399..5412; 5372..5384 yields 0.010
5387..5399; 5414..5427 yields 0.011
